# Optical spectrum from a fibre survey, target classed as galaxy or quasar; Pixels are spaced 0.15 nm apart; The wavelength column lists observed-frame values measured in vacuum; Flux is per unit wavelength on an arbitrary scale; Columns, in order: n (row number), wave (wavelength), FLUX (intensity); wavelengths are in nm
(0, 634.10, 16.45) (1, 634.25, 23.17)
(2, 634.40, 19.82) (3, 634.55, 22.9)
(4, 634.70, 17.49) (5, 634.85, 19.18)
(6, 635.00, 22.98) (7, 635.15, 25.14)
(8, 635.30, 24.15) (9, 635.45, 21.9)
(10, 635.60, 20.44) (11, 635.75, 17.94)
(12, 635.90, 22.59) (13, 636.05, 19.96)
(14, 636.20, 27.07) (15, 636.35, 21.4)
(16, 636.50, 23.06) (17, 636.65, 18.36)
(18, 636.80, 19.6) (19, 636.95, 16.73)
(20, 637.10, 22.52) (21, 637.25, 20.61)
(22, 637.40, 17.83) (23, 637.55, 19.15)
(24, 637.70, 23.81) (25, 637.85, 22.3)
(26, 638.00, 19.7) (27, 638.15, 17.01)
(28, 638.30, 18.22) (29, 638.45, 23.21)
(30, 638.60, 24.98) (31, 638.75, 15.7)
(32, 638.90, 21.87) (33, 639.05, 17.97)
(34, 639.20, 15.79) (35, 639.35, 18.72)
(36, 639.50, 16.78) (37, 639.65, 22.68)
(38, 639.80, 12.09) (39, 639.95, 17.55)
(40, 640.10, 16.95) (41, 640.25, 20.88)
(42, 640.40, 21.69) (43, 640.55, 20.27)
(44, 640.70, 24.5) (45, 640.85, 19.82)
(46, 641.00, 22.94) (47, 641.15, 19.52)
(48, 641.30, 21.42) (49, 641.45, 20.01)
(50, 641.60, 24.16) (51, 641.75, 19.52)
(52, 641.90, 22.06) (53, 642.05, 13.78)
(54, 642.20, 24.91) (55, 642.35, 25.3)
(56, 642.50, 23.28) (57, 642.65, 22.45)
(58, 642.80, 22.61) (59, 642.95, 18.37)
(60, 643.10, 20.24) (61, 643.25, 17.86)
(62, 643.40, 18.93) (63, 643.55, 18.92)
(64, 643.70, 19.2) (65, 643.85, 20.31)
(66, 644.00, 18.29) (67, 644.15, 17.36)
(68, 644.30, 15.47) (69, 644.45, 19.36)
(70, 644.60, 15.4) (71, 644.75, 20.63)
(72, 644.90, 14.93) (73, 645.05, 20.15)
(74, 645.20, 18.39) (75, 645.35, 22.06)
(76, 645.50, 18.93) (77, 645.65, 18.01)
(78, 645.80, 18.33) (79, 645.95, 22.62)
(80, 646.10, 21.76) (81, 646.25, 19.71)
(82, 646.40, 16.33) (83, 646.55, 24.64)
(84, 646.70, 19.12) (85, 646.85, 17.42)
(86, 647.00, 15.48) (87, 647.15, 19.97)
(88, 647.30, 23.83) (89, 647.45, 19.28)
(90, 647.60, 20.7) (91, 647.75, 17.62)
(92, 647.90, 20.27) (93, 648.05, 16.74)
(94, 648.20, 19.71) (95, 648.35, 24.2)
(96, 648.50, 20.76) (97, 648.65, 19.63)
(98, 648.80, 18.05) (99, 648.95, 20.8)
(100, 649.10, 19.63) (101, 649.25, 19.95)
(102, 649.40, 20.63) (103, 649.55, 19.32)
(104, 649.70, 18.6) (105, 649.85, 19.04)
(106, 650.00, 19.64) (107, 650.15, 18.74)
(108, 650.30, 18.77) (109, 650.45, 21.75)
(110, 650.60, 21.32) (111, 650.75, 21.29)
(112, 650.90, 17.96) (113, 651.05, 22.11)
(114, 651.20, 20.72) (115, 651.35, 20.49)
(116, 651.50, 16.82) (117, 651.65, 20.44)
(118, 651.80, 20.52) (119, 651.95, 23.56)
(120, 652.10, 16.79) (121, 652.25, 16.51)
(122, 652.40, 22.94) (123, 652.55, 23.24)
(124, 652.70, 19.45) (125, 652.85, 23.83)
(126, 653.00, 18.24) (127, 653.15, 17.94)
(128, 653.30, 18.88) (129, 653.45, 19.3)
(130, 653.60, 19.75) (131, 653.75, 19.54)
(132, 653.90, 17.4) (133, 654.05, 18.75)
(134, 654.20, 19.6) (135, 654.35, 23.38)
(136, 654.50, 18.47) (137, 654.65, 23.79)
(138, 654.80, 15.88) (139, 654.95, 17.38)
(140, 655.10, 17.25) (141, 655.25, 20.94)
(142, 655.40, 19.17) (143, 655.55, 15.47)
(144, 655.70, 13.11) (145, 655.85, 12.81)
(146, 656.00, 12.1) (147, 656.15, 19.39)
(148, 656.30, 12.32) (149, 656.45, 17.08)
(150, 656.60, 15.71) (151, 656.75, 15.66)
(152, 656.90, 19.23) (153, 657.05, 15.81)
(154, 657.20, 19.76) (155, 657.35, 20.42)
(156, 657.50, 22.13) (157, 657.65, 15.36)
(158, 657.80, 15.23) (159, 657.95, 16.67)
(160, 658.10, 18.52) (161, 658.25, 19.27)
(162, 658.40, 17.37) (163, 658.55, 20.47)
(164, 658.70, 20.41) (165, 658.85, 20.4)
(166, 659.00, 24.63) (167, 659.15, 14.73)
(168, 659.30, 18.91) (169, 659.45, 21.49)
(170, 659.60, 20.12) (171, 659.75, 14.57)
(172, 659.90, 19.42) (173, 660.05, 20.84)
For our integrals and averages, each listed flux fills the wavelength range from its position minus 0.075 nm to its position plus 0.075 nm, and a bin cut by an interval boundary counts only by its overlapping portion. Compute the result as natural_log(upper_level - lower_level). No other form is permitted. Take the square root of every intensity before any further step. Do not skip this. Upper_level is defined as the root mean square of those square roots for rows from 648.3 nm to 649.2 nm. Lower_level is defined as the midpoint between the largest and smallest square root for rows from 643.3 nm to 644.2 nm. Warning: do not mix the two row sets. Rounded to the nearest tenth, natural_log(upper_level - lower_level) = -1.6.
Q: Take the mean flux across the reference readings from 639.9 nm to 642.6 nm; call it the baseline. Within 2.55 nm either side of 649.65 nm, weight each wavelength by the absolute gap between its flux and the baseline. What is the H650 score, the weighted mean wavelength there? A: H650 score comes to 649.60 nm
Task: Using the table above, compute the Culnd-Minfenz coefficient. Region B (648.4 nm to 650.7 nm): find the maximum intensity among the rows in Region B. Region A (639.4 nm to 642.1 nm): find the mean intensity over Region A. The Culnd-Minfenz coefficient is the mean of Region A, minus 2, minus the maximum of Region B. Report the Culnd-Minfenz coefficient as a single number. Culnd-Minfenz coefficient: -3.9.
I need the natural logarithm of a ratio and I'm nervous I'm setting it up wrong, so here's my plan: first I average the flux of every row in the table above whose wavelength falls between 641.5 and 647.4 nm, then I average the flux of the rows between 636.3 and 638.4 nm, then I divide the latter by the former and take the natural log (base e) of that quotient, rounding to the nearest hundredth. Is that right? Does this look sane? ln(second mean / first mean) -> 0.01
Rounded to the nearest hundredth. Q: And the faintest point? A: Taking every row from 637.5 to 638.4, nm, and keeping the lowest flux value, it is 17.01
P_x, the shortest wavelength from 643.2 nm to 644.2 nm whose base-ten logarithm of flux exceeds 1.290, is 643.85 nm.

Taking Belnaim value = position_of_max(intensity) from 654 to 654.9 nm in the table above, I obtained 654.65 nm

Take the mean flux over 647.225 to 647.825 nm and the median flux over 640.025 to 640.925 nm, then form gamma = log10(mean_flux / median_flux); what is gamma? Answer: -0.005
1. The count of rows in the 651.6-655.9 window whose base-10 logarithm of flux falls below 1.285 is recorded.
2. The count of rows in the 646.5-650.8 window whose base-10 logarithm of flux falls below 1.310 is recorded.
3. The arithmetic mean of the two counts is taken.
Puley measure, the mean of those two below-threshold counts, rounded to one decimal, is 17.0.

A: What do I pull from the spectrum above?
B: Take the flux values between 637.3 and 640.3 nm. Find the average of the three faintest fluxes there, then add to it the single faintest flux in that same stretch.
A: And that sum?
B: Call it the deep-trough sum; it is 27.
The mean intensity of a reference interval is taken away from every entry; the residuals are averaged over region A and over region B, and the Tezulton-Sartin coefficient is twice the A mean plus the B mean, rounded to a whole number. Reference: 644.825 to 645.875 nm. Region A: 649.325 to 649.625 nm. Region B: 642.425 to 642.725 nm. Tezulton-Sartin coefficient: 7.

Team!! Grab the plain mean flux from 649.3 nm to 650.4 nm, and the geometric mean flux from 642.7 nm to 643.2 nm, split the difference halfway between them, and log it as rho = 19.8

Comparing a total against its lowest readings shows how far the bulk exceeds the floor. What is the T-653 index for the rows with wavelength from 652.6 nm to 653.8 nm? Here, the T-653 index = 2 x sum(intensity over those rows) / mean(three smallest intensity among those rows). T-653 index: 17.1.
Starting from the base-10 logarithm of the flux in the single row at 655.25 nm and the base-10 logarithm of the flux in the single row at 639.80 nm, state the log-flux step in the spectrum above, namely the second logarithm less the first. -0.24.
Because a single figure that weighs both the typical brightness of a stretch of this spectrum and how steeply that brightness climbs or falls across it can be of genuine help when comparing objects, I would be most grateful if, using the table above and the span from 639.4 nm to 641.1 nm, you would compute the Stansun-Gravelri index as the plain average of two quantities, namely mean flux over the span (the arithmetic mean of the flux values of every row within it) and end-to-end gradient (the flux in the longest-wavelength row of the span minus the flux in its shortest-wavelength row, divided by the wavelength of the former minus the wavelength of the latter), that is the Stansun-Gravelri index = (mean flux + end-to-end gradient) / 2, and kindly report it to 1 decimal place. 11.9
